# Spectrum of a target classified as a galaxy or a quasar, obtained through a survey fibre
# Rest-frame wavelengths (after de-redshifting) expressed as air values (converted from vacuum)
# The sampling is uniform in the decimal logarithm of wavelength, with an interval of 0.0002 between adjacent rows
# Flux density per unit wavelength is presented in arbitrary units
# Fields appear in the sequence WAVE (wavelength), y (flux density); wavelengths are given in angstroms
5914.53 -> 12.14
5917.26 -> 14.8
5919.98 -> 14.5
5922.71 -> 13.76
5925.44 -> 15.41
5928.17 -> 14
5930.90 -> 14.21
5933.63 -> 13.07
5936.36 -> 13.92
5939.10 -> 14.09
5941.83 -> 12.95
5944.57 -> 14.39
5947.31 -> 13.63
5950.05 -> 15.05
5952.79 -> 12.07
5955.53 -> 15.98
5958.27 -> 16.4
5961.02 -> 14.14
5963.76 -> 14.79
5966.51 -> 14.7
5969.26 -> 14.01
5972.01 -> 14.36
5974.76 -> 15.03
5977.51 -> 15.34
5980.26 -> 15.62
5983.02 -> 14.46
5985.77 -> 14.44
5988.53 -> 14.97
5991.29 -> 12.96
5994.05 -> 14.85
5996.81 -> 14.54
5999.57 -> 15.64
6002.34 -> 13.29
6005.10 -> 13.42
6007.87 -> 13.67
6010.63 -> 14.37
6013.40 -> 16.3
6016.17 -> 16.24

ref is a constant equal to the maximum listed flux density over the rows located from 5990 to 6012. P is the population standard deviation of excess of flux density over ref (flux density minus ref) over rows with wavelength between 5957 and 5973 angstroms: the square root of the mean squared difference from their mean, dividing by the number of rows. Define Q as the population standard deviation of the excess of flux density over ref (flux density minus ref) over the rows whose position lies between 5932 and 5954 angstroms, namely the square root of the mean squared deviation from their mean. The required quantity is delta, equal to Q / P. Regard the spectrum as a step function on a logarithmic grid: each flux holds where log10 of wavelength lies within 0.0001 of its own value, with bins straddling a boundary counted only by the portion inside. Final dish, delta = 1.1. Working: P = 0.80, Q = 0.9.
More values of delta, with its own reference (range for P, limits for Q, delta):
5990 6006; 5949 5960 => 1.8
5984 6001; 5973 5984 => 0.5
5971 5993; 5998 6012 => 1.1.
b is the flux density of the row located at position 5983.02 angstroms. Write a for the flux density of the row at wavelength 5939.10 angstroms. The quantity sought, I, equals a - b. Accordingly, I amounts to -0.4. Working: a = 14.09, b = 14.46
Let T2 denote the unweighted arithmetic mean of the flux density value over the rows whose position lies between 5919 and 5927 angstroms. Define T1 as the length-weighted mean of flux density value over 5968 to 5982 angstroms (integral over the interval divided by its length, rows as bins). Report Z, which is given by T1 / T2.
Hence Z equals 1.02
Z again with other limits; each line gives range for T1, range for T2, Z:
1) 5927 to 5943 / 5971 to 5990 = 0.92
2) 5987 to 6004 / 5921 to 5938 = 1.02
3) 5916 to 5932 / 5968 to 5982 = 0.97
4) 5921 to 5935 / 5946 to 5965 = 0.97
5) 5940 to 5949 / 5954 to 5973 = 0.92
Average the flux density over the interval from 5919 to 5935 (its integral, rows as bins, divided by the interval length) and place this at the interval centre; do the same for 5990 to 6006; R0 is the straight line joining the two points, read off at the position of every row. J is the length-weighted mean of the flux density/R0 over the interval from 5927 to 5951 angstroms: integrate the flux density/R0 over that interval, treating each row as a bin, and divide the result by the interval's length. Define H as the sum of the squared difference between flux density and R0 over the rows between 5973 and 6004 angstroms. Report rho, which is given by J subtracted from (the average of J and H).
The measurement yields 4.6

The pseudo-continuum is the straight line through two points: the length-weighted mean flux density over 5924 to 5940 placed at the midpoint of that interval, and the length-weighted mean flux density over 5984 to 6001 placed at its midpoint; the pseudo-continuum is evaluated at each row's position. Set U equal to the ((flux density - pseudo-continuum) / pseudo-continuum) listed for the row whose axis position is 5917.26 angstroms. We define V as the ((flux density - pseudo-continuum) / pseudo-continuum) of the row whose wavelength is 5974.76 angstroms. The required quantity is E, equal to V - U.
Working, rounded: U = 0.06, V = 0.04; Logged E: -0.02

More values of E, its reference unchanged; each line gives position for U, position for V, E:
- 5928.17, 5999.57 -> 0.08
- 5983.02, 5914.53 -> -0.13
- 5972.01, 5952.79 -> -0.15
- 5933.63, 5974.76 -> 0.12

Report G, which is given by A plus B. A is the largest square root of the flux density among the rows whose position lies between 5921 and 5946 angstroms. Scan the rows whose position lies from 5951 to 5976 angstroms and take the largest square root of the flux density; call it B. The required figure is 7.98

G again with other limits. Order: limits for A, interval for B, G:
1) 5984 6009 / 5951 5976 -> 8.00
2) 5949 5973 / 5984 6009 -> 8.00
